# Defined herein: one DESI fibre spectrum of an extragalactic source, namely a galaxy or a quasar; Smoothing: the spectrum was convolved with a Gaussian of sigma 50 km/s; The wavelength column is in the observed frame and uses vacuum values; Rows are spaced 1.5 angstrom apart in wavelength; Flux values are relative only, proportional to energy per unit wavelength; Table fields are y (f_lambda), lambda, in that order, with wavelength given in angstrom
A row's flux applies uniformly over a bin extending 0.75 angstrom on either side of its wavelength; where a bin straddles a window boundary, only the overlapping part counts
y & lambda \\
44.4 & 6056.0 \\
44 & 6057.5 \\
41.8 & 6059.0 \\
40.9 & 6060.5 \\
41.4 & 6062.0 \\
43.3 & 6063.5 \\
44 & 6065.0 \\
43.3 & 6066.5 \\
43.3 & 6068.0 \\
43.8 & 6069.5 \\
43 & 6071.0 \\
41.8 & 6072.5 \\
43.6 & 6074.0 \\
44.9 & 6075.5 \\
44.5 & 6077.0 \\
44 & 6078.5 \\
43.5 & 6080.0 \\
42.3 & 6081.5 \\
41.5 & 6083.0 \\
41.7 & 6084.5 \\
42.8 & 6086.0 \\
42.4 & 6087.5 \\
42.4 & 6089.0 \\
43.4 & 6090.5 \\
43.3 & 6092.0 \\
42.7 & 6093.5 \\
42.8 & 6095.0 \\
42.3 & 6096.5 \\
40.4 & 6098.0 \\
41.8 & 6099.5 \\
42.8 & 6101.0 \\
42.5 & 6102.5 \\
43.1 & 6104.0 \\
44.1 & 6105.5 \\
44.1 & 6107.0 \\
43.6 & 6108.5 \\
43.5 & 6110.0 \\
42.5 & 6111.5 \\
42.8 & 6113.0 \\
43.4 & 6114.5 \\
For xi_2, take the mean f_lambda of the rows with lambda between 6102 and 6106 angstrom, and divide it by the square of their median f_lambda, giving 0.0233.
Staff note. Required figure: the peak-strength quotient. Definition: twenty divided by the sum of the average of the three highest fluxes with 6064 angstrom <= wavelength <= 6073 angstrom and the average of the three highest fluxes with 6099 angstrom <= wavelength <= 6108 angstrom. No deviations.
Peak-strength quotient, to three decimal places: 0.229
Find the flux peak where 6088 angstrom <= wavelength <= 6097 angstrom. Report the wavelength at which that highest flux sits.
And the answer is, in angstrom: 6090.5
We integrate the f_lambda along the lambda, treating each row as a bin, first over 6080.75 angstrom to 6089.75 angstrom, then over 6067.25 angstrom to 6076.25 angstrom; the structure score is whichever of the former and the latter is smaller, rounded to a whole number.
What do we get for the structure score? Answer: 380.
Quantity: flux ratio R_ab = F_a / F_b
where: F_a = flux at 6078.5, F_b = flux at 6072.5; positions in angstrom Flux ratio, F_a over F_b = 1.05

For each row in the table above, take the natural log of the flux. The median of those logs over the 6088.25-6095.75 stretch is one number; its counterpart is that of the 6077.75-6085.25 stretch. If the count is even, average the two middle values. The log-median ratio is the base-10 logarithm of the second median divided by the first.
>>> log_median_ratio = -0.0014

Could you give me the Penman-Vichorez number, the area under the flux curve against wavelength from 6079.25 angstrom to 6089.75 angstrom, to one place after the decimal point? 444.9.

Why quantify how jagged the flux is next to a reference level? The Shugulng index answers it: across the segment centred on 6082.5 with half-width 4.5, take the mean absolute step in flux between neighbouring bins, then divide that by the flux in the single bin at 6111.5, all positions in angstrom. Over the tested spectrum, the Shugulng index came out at 0.018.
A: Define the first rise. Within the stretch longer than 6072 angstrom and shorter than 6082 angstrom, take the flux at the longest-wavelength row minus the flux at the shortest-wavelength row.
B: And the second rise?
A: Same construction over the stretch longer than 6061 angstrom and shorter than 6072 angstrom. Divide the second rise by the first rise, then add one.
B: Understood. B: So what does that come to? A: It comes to 4.2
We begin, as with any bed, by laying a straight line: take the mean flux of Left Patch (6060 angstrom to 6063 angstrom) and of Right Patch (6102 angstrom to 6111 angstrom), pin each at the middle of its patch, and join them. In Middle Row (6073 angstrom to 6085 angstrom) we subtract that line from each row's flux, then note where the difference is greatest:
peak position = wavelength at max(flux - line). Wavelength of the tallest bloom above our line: 6075.5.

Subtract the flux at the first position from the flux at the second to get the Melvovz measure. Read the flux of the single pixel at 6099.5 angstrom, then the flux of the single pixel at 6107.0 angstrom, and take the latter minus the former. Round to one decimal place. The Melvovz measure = 2.3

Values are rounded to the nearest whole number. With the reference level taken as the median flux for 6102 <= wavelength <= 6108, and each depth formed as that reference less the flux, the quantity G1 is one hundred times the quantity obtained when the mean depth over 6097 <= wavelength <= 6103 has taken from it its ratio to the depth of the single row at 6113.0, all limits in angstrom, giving -43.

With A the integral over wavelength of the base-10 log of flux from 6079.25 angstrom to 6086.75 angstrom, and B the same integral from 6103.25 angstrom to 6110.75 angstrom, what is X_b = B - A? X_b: 0.10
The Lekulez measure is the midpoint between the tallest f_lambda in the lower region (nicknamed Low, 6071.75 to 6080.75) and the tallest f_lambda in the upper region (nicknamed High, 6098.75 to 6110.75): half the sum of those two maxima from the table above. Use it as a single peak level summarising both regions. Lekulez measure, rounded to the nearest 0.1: 44.5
